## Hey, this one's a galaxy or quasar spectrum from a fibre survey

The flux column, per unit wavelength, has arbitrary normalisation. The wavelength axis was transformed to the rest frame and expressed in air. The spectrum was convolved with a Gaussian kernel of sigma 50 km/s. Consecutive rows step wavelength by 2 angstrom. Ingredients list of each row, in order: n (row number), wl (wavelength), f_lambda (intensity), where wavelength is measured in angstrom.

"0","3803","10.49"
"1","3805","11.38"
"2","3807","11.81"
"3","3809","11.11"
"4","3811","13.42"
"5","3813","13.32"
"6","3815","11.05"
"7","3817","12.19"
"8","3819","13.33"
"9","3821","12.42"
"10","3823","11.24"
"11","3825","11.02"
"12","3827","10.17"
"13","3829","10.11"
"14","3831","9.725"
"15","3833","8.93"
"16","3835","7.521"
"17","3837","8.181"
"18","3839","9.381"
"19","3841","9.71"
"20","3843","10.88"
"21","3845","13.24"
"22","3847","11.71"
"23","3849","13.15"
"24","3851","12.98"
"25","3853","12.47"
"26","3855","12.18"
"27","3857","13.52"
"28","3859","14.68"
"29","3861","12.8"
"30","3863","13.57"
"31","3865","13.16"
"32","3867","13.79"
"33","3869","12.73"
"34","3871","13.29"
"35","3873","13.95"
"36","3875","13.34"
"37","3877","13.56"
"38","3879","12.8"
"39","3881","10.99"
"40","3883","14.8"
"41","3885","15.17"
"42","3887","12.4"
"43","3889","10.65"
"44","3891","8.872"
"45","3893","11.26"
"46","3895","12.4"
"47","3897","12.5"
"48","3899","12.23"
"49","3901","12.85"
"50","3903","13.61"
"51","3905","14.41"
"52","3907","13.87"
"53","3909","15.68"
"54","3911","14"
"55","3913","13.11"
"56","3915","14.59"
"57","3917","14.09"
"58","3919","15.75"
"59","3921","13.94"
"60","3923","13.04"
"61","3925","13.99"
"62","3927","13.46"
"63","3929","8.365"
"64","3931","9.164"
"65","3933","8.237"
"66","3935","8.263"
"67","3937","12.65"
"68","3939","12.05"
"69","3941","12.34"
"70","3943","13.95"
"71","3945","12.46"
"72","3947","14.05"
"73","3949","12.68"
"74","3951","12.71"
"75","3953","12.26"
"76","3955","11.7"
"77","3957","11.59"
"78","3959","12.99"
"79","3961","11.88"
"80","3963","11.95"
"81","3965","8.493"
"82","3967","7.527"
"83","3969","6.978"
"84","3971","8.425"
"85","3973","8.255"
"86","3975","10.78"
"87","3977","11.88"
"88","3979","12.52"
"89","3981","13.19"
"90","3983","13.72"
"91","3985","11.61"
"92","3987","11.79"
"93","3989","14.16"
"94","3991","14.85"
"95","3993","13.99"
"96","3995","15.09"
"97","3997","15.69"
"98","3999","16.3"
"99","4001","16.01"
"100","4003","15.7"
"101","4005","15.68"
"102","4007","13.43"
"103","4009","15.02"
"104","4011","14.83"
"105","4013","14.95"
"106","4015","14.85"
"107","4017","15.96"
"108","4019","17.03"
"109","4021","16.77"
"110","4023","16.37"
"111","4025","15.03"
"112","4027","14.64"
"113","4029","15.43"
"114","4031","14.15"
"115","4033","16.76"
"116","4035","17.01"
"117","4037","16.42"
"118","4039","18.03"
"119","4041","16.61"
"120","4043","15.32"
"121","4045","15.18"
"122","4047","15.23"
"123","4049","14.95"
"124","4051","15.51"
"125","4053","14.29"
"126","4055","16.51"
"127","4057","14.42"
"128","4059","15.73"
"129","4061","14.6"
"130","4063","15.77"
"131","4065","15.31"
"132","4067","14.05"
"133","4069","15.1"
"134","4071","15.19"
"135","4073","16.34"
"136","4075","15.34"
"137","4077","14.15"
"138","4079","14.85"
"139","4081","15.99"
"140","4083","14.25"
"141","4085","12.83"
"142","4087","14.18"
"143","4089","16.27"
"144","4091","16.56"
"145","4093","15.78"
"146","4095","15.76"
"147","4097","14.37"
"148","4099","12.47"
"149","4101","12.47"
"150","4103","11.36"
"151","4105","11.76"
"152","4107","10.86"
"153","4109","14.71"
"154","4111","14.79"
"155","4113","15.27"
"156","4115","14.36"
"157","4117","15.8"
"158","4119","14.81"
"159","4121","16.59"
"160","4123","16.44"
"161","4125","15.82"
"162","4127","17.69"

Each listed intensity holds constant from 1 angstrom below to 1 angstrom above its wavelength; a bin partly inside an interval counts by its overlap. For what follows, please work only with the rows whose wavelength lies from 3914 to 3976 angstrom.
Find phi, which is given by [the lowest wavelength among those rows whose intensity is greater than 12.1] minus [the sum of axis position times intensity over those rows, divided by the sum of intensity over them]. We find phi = -28.0 angstrom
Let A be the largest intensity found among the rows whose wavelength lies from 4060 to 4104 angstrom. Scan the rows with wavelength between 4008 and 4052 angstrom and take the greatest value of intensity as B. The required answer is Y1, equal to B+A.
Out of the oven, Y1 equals 34.6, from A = 16.56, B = 18.03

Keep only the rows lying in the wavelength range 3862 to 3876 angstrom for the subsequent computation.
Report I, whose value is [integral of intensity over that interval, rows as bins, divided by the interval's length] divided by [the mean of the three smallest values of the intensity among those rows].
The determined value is 1.03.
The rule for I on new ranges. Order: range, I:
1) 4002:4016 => 1.04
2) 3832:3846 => 1.18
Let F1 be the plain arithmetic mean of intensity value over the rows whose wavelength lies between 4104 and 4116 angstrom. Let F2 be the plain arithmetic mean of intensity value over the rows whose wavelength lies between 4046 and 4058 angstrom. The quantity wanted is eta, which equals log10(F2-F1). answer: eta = 0.18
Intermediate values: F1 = 13.6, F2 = 15.2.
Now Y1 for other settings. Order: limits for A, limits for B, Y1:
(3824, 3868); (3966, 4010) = 31.0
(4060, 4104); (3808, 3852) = 30.0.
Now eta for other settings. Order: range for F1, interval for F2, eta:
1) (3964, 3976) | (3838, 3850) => 0.47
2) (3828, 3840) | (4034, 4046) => 0.87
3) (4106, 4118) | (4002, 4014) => -0.20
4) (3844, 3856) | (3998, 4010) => 0.44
